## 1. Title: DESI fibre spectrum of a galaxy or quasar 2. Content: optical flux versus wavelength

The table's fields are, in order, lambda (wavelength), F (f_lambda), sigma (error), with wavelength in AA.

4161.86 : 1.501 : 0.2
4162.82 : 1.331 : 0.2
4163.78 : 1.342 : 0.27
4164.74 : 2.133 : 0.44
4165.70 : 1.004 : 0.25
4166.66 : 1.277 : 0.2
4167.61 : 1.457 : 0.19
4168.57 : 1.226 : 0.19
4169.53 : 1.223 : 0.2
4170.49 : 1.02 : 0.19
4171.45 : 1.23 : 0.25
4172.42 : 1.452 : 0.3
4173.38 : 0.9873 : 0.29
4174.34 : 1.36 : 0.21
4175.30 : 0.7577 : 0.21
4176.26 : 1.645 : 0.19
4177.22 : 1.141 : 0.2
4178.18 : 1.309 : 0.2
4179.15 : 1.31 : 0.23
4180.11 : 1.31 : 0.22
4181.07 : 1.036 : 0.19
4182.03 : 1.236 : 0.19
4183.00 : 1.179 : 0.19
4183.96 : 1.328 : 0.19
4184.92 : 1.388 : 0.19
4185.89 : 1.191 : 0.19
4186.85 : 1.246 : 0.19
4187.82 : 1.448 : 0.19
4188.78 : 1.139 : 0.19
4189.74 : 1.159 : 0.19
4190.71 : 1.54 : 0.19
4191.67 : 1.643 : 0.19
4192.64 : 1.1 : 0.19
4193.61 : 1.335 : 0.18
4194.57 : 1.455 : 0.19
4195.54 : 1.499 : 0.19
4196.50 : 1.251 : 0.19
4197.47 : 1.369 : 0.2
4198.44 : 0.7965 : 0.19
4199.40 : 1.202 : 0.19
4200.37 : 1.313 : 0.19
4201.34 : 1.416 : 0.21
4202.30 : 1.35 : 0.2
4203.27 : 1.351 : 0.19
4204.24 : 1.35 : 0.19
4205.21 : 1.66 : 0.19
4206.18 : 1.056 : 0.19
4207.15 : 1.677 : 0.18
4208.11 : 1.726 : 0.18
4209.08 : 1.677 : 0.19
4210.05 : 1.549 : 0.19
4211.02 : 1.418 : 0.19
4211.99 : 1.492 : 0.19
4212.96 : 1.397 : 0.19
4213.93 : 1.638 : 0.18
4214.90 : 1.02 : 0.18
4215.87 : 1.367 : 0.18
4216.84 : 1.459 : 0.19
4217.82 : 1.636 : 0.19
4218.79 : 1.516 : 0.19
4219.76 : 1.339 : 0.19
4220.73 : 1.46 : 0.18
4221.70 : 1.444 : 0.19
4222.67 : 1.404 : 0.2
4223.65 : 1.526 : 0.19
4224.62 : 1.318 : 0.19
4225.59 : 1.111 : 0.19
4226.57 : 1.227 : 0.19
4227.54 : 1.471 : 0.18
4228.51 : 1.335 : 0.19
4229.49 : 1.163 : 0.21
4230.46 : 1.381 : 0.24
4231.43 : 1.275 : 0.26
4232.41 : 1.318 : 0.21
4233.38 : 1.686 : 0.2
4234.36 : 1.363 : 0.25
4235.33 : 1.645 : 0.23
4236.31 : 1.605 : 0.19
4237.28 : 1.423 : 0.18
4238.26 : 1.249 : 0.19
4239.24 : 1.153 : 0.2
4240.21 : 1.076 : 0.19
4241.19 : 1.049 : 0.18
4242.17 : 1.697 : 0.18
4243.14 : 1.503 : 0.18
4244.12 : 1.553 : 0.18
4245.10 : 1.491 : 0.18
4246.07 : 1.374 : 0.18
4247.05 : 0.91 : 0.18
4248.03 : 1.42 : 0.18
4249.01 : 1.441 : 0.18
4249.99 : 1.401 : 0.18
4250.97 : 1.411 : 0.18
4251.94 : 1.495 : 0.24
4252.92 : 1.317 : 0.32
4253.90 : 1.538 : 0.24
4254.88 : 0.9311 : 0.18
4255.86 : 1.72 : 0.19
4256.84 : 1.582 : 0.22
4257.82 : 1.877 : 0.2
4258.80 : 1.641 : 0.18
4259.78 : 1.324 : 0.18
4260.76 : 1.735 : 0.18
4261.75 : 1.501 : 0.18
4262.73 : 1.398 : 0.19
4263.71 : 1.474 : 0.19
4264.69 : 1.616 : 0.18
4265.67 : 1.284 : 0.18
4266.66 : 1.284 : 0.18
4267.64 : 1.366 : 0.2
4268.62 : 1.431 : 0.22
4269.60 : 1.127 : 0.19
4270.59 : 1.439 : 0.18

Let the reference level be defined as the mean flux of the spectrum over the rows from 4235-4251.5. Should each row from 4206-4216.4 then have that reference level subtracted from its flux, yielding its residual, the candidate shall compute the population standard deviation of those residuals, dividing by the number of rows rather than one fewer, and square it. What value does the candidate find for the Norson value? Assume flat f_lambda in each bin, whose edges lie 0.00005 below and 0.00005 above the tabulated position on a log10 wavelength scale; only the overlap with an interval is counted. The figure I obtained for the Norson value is 0.052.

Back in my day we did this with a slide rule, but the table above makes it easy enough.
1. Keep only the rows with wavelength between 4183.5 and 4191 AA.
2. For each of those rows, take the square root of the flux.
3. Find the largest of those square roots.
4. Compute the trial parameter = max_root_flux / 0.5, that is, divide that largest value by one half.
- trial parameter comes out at 2.48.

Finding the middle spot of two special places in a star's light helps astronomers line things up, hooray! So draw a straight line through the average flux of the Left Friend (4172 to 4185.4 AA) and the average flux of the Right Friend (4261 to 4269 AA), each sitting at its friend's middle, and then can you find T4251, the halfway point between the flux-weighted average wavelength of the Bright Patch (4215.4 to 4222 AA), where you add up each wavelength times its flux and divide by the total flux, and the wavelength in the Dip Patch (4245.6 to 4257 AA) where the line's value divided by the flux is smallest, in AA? 4237.3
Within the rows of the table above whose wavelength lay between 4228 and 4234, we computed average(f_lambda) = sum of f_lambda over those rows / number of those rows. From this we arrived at 1.36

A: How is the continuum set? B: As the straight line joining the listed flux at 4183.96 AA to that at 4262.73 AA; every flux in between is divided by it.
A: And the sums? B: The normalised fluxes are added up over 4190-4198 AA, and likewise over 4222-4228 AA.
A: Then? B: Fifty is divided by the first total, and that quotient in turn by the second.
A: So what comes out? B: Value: 1.0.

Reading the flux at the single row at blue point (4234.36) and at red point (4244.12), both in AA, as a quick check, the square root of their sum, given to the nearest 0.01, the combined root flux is 1.71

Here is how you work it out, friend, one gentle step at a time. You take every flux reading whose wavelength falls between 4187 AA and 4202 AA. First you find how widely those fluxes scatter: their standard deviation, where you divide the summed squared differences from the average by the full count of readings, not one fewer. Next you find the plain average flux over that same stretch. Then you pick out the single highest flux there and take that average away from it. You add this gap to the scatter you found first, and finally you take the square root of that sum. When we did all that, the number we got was 0.733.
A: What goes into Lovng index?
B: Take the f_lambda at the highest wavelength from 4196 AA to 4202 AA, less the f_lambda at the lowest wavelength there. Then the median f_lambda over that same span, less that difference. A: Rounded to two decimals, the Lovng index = 1.12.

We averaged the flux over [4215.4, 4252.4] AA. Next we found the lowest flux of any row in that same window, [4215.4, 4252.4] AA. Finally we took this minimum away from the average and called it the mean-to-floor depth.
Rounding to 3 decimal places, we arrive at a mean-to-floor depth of 0.477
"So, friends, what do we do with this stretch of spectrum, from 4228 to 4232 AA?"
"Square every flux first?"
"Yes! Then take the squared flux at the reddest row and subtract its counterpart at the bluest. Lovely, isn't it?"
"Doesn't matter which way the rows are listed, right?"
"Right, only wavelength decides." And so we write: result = -0.16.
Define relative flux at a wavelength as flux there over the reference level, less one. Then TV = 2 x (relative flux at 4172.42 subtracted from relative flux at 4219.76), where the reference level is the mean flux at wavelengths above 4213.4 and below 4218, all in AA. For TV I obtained -0.16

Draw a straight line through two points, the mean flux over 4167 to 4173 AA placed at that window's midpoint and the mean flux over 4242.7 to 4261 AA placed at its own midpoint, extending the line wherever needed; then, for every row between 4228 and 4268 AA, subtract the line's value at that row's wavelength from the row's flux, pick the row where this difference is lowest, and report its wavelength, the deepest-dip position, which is 4247.05 AA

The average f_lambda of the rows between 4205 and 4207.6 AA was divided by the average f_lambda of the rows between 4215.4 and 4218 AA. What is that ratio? 0.98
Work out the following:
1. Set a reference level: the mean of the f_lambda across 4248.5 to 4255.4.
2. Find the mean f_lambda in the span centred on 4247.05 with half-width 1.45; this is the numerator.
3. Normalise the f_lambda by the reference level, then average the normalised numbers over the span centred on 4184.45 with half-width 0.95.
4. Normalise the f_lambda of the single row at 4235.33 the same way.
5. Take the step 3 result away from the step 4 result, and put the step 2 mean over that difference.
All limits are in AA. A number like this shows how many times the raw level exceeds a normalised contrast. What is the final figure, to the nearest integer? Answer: 6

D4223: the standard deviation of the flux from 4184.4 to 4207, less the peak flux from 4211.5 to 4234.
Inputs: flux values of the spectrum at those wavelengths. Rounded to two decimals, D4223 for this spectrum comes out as -1.49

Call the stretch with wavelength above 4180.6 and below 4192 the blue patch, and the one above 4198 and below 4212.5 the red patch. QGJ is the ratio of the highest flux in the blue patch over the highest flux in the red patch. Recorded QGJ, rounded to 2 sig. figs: 0.95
